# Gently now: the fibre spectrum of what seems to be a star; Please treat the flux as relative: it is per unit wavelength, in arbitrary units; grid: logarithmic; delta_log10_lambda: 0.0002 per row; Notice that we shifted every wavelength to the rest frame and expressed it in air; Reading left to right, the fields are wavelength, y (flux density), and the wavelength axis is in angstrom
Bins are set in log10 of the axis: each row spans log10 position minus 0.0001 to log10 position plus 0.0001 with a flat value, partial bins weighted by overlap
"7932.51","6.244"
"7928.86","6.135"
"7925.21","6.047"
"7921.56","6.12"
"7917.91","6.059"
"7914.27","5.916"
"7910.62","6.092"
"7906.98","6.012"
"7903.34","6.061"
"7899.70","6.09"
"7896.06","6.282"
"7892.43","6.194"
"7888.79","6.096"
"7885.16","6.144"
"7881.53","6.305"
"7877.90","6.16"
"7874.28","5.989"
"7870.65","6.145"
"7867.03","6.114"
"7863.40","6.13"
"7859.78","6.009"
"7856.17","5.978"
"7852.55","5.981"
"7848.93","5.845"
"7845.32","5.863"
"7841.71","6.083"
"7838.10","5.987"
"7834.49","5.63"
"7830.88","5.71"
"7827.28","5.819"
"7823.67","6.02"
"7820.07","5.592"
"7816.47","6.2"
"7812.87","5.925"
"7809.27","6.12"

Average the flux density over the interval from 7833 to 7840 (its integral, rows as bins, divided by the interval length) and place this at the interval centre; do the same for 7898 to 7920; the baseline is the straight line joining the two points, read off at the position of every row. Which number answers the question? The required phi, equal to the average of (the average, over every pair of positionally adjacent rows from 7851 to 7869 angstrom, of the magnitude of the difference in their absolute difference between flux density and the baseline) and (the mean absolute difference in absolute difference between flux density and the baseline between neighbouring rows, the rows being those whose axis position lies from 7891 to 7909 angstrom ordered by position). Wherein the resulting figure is 0.064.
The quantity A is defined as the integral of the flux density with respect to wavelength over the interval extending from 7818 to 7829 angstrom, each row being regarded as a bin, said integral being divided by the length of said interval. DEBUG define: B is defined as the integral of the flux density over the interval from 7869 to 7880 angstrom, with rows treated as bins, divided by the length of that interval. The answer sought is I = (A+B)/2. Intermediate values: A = 5.82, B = 6.10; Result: 5.961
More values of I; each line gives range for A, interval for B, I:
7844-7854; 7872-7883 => 6.021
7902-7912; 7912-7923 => 6.042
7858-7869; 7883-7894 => 6.115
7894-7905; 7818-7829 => 5.983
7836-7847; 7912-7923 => 6.000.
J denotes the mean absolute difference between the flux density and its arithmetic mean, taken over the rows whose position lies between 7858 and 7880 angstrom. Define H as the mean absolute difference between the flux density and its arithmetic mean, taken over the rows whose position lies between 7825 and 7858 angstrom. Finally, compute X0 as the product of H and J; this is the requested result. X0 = 0.007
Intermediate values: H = 0.115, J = 0.061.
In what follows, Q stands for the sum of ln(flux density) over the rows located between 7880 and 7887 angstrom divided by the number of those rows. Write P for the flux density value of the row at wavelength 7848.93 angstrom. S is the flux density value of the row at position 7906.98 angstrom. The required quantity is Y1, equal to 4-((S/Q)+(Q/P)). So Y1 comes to 0.40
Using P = 5.845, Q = 1.83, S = 6.012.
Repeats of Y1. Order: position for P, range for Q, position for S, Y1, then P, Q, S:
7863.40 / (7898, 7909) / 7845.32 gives 0.45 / 6.13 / 1.80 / 5.863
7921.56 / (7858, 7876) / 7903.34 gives 0.35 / 6.12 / 1.80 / 6.061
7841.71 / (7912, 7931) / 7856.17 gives 0.38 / 6.083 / 1.80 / 5.978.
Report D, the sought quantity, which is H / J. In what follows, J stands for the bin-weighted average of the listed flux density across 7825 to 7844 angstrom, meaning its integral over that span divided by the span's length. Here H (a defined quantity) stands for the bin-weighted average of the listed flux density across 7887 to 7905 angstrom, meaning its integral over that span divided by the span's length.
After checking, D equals 1.05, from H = 6.14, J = 5.85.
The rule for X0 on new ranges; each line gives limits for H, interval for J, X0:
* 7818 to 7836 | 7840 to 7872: 0.012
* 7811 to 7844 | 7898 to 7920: 0.009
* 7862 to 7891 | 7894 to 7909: 0.005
